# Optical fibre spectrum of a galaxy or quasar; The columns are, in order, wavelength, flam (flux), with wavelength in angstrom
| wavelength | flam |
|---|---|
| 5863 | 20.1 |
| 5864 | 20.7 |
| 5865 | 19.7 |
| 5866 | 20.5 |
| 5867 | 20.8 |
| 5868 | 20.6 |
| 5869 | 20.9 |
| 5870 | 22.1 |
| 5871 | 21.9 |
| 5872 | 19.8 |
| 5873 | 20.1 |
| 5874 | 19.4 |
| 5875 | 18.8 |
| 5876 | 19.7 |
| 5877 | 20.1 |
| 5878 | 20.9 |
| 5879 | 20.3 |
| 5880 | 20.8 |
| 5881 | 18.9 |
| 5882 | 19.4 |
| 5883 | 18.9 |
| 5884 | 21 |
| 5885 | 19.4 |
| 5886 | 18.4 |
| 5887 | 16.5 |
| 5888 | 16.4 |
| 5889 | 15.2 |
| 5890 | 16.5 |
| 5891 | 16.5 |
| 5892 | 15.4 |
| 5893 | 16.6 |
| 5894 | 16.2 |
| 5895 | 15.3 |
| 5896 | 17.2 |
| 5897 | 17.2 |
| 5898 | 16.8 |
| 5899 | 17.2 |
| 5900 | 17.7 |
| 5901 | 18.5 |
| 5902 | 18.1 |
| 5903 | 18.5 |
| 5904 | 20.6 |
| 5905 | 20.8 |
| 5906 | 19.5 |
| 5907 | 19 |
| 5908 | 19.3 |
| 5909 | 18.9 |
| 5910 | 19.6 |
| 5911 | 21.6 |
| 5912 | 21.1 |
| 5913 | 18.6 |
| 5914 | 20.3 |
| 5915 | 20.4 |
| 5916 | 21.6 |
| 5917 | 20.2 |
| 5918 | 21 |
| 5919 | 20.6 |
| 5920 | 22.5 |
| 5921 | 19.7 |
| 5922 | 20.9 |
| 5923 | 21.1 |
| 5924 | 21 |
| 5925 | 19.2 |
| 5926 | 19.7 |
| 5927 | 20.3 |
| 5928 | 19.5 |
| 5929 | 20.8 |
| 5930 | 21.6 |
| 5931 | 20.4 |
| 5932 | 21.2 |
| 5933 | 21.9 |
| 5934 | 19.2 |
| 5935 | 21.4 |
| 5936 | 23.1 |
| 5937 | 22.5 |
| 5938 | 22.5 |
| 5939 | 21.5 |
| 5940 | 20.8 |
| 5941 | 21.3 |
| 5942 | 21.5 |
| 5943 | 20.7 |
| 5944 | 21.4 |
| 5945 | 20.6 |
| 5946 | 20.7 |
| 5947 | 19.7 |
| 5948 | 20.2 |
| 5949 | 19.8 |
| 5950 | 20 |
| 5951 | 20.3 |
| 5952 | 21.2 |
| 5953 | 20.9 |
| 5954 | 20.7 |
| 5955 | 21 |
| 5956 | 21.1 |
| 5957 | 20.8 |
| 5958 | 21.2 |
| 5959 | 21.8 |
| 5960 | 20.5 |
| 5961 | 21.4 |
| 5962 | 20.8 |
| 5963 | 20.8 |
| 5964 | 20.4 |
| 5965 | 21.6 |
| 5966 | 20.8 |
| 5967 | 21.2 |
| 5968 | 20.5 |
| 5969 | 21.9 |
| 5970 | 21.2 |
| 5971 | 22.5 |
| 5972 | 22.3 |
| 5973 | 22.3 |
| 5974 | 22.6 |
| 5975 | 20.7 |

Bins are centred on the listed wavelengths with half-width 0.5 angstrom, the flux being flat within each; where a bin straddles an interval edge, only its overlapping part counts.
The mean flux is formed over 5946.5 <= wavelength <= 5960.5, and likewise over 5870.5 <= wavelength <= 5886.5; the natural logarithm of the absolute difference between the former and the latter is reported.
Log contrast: -0.23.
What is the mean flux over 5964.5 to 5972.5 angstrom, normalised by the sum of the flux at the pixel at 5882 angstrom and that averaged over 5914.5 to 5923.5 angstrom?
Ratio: 0.534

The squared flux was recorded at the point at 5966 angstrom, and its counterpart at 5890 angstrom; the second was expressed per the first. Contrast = 0.63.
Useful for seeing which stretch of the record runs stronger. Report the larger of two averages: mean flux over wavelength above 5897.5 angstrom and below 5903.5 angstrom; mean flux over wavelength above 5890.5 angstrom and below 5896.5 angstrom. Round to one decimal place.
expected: 17.8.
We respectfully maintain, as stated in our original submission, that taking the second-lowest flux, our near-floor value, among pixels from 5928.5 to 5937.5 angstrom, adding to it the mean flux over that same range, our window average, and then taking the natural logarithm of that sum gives 3.73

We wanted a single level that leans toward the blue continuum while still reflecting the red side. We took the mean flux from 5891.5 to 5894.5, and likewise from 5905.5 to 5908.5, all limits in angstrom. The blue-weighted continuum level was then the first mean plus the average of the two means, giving 34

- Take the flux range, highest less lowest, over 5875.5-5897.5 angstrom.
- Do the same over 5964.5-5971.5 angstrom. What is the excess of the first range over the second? 3.8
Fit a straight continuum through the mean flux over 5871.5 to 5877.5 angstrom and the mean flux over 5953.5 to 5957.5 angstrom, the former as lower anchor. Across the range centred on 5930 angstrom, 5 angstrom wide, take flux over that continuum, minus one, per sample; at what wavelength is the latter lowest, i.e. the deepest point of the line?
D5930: 5928 angstrom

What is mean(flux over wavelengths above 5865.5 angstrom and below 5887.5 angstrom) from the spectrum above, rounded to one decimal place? 20.0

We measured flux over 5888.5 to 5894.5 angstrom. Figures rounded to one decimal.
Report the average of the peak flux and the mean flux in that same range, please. 16.3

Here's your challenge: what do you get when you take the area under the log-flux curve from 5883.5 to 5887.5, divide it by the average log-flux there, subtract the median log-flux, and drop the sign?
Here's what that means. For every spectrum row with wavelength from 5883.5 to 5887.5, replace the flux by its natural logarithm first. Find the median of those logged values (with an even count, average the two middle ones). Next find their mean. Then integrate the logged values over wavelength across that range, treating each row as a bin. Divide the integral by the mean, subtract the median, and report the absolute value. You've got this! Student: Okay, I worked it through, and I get 1.06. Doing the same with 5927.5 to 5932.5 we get 1.97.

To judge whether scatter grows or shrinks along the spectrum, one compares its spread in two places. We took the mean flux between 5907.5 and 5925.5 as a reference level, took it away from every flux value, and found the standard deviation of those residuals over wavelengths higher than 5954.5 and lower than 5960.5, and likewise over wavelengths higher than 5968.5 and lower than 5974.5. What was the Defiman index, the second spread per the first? 1.2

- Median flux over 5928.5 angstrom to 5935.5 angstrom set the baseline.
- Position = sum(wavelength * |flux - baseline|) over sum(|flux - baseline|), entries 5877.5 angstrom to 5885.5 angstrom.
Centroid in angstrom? 5882.1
